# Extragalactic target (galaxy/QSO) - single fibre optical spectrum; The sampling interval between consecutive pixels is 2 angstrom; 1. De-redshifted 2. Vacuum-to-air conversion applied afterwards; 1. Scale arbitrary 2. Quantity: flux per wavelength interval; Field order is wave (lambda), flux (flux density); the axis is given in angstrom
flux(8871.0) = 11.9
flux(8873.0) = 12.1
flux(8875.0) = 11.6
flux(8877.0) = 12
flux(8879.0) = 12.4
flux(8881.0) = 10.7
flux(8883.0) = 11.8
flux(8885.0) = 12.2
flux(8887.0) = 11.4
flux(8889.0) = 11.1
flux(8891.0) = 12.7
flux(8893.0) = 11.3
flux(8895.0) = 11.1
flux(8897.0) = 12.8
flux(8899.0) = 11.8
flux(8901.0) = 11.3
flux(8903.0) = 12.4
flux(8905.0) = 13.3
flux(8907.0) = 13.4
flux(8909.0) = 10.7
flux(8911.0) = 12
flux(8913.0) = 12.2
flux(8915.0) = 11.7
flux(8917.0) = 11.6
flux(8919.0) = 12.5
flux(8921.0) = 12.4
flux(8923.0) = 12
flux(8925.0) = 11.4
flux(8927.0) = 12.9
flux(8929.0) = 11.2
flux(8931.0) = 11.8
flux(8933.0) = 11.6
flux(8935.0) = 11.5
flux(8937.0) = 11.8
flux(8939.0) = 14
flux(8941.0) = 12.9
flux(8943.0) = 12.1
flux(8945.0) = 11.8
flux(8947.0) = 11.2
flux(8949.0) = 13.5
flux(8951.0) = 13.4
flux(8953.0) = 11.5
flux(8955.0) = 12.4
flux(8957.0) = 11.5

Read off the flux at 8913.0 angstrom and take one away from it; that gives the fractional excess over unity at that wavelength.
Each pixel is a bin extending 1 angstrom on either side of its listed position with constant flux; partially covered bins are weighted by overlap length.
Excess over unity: 11.2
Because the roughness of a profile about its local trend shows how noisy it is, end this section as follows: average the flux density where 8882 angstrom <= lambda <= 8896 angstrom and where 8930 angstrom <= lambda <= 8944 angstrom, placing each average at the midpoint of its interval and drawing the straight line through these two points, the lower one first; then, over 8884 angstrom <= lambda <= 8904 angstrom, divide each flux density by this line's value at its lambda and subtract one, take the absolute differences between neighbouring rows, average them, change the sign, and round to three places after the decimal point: -0.082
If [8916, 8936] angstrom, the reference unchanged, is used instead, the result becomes -0.057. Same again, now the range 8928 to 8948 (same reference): -0.057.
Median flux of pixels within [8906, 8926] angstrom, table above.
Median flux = 12.0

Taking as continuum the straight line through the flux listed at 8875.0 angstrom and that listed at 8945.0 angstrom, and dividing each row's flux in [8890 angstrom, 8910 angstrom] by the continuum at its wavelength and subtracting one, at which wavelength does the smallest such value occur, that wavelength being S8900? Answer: 8909.0 angstrom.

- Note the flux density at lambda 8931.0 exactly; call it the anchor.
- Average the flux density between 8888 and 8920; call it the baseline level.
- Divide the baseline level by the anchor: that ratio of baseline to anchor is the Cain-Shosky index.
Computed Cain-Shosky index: 1.02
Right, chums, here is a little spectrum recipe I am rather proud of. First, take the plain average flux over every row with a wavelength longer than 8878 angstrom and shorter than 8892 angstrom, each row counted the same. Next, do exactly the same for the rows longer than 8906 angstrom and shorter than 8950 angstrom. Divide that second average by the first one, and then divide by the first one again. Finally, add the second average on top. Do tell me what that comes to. 12.2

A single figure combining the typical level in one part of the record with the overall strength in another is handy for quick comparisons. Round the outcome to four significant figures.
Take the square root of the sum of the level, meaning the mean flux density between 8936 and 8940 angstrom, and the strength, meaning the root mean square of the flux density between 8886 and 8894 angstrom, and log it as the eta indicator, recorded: 4.954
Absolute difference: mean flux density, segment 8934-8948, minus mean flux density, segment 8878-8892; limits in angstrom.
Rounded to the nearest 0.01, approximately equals 0.43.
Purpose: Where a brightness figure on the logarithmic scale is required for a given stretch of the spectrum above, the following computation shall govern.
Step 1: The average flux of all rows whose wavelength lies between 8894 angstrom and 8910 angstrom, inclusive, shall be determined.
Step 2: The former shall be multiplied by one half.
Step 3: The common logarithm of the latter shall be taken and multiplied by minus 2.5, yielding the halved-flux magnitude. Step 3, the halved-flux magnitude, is -1.95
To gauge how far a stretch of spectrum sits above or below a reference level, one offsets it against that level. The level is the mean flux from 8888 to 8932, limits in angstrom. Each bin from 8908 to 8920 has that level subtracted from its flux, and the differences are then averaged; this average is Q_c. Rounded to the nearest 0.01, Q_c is -0.20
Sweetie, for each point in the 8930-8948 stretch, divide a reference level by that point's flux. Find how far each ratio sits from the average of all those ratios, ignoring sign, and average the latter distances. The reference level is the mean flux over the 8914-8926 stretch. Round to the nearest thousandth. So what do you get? 0.047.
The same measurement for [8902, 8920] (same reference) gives 0.051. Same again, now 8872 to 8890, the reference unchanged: 0.039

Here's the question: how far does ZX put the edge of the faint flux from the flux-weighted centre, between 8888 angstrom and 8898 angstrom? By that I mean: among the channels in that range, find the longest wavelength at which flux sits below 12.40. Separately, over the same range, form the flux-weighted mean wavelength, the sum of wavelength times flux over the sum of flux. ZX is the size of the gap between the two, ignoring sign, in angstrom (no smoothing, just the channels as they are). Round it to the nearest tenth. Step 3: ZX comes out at 1.9 angstrom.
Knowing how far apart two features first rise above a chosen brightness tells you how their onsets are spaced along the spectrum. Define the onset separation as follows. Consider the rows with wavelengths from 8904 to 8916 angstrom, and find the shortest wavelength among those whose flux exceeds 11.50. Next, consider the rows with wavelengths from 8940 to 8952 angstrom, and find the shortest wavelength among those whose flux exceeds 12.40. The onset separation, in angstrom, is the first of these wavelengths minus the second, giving -36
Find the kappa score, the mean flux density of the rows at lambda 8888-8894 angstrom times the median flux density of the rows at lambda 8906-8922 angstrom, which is 142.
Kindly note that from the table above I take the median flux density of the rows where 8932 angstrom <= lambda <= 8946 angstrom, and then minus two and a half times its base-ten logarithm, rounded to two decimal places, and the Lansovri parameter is -2.68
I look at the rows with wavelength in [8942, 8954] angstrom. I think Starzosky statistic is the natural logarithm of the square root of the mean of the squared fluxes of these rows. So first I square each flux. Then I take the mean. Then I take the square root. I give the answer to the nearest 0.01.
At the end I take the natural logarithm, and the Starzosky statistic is 2.51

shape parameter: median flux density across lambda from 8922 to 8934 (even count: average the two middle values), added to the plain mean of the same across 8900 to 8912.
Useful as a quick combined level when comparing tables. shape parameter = 23.9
